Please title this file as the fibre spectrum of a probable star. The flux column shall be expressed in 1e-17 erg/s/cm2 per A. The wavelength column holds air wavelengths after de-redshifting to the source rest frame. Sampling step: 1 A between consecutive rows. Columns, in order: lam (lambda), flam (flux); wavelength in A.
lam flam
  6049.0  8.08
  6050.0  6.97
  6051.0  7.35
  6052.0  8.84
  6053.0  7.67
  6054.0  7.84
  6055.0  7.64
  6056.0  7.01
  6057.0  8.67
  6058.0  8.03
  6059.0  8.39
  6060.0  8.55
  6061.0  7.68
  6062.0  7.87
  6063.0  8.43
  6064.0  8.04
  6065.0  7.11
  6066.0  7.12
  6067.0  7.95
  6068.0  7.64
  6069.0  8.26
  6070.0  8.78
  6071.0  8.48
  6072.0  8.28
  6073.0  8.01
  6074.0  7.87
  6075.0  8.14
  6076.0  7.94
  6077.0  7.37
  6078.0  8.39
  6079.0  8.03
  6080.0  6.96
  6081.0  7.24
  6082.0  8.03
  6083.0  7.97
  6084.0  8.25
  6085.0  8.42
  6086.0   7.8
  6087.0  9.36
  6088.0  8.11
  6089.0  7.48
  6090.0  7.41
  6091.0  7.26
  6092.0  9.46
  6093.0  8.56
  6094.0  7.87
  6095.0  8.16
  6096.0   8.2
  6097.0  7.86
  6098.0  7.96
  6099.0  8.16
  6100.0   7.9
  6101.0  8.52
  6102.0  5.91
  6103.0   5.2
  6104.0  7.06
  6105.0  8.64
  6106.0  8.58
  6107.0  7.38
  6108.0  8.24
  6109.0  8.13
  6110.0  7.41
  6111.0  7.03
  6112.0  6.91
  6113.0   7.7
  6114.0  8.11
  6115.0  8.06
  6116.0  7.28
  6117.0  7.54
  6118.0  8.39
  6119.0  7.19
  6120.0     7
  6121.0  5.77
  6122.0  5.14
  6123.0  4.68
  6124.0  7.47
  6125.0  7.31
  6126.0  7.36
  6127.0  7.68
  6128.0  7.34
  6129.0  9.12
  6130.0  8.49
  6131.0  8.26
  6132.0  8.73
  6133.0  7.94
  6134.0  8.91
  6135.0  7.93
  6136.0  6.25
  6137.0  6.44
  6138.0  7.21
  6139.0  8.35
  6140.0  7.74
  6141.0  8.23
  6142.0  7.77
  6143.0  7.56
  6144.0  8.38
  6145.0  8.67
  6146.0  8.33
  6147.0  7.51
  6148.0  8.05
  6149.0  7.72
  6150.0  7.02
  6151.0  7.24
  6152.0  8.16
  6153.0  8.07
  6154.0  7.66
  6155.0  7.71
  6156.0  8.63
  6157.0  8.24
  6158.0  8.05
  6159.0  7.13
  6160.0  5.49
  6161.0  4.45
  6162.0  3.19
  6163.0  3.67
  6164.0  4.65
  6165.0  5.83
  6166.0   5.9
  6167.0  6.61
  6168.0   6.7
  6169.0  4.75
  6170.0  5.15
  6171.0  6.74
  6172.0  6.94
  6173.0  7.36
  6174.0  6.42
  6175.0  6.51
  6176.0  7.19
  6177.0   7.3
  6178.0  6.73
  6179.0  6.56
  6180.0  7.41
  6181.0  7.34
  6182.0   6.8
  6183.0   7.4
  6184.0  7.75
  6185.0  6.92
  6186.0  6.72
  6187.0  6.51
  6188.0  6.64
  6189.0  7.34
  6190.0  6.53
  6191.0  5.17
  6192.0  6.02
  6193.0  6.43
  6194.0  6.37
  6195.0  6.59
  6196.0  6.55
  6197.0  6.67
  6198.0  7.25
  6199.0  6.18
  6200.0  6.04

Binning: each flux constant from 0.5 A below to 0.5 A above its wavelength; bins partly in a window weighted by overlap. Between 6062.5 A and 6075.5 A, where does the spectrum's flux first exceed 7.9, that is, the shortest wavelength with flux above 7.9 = 6063.0 A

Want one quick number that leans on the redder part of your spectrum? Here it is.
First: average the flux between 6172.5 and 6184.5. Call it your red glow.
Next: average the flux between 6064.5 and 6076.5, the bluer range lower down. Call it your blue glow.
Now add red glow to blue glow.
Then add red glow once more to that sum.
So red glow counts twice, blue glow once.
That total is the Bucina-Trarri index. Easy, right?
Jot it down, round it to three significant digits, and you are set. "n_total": 22.1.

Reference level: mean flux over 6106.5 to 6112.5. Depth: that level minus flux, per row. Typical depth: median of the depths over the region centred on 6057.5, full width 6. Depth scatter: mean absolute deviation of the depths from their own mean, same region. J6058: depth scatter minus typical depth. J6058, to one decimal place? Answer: 1.2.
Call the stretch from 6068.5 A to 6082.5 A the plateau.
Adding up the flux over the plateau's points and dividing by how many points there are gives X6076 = 8.0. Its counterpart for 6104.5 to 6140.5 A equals 7.5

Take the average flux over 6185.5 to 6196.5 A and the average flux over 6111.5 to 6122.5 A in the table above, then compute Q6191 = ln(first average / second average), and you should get -0.11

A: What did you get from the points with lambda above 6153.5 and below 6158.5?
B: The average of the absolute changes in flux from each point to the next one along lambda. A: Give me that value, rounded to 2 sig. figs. 0.39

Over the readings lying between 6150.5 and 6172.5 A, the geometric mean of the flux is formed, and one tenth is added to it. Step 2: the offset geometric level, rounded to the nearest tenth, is 6.3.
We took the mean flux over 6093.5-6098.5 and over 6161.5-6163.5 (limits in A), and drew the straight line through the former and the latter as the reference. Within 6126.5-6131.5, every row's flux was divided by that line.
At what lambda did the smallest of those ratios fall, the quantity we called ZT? 6128.0 A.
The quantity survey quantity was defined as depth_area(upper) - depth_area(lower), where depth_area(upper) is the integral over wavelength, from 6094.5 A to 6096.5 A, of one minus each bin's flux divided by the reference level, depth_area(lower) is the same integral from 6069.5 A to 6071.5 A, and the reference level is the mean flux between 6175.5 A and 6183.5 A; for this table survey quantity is 0.13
